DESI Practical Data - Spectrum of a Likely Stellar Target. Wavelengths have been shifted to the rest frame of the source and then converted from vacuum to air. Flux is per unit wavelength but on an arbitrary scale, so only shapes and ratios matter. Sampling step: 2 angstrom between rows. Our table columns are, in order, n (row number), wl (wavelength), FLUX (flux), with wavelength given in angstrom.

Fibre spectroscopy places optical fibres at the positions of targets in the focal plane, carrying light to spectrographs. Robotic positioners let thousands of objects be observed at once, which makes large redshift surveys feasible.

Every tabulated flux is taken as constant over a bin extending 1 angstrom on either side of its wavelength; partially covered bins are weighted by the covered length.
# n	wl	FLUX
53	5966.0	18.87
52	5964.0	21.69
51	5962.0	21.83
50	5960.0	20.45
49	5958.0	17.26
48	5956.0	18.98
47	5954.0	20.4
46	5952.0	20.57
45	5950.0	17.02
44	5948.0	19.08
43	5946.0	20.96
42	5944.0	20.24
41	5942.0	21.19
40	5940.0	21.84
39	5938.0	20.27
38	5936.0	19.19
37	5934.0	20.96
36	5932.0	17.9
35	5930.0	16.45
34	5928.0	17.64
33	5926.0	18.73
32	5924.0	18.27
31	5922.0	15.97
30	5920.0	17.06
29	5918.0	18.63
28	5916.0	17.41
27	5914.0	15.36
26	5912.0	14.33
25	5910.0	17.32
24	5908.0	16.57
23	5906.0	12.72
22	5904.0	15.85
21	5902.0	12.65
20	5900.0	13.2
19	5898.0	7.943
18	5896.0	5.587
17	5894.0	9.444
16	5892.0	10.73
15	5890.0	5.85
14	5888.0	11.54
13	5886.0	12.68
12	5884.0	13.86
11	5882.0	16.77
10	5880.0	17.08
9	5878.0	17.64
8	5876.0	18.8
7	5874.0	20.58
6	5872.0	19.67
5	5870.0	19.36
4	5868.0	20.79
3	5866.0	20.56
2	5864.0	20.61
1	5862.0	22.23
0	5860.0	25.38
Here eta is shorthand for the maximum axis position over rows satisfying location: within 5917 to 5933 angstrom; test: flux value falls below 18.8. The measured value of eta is 5932.0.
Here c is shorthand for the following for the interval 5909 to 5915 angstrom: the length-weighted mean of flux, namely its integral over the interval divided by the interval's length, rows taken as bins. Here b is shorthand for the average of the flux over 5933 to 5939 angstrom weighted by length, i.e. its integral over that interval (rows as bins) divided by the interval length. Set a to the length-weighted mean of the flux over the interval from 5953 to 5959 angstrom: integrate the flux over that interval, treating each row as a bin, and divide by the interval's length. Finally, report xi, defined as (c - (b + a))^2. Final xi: 545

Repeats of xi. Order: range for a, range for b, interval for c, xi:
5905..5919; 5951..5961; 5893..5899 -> 780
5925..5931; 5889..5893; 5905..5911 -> 107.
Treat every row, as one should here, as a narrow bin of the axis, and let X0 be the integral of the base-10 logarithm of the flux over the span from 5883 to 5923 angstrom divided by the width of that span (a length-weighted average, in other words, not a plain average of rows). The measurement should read 1.10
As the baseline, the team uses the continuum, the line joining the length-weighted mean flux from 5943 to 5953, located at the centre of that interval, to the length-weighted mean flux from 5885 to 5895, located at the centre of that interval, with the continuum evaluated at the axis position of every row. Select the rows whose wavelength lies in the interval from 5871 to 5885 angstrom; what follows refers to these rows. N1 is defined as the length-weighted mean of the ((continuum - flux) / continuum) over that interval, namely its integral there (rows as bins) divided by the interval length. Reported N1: -1.23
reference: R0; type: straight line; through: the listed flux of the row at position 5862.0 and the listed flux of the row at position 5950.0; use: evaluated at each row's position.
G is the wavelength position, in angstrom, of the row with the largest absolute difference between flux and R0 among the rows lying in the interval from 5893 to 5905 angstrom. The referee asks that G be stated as 5896.0 angstrom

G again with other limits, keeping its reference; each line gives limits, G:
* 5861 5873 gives 5870.0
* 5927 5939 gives 5934.0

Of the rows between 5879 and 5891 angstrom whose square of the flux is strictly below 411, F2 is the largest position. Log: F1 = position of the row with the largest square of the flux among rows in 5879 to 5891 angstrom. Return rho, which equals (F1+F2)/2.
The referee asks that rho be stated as 5885 angstrom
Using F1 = 5880.0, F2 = 5890.0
